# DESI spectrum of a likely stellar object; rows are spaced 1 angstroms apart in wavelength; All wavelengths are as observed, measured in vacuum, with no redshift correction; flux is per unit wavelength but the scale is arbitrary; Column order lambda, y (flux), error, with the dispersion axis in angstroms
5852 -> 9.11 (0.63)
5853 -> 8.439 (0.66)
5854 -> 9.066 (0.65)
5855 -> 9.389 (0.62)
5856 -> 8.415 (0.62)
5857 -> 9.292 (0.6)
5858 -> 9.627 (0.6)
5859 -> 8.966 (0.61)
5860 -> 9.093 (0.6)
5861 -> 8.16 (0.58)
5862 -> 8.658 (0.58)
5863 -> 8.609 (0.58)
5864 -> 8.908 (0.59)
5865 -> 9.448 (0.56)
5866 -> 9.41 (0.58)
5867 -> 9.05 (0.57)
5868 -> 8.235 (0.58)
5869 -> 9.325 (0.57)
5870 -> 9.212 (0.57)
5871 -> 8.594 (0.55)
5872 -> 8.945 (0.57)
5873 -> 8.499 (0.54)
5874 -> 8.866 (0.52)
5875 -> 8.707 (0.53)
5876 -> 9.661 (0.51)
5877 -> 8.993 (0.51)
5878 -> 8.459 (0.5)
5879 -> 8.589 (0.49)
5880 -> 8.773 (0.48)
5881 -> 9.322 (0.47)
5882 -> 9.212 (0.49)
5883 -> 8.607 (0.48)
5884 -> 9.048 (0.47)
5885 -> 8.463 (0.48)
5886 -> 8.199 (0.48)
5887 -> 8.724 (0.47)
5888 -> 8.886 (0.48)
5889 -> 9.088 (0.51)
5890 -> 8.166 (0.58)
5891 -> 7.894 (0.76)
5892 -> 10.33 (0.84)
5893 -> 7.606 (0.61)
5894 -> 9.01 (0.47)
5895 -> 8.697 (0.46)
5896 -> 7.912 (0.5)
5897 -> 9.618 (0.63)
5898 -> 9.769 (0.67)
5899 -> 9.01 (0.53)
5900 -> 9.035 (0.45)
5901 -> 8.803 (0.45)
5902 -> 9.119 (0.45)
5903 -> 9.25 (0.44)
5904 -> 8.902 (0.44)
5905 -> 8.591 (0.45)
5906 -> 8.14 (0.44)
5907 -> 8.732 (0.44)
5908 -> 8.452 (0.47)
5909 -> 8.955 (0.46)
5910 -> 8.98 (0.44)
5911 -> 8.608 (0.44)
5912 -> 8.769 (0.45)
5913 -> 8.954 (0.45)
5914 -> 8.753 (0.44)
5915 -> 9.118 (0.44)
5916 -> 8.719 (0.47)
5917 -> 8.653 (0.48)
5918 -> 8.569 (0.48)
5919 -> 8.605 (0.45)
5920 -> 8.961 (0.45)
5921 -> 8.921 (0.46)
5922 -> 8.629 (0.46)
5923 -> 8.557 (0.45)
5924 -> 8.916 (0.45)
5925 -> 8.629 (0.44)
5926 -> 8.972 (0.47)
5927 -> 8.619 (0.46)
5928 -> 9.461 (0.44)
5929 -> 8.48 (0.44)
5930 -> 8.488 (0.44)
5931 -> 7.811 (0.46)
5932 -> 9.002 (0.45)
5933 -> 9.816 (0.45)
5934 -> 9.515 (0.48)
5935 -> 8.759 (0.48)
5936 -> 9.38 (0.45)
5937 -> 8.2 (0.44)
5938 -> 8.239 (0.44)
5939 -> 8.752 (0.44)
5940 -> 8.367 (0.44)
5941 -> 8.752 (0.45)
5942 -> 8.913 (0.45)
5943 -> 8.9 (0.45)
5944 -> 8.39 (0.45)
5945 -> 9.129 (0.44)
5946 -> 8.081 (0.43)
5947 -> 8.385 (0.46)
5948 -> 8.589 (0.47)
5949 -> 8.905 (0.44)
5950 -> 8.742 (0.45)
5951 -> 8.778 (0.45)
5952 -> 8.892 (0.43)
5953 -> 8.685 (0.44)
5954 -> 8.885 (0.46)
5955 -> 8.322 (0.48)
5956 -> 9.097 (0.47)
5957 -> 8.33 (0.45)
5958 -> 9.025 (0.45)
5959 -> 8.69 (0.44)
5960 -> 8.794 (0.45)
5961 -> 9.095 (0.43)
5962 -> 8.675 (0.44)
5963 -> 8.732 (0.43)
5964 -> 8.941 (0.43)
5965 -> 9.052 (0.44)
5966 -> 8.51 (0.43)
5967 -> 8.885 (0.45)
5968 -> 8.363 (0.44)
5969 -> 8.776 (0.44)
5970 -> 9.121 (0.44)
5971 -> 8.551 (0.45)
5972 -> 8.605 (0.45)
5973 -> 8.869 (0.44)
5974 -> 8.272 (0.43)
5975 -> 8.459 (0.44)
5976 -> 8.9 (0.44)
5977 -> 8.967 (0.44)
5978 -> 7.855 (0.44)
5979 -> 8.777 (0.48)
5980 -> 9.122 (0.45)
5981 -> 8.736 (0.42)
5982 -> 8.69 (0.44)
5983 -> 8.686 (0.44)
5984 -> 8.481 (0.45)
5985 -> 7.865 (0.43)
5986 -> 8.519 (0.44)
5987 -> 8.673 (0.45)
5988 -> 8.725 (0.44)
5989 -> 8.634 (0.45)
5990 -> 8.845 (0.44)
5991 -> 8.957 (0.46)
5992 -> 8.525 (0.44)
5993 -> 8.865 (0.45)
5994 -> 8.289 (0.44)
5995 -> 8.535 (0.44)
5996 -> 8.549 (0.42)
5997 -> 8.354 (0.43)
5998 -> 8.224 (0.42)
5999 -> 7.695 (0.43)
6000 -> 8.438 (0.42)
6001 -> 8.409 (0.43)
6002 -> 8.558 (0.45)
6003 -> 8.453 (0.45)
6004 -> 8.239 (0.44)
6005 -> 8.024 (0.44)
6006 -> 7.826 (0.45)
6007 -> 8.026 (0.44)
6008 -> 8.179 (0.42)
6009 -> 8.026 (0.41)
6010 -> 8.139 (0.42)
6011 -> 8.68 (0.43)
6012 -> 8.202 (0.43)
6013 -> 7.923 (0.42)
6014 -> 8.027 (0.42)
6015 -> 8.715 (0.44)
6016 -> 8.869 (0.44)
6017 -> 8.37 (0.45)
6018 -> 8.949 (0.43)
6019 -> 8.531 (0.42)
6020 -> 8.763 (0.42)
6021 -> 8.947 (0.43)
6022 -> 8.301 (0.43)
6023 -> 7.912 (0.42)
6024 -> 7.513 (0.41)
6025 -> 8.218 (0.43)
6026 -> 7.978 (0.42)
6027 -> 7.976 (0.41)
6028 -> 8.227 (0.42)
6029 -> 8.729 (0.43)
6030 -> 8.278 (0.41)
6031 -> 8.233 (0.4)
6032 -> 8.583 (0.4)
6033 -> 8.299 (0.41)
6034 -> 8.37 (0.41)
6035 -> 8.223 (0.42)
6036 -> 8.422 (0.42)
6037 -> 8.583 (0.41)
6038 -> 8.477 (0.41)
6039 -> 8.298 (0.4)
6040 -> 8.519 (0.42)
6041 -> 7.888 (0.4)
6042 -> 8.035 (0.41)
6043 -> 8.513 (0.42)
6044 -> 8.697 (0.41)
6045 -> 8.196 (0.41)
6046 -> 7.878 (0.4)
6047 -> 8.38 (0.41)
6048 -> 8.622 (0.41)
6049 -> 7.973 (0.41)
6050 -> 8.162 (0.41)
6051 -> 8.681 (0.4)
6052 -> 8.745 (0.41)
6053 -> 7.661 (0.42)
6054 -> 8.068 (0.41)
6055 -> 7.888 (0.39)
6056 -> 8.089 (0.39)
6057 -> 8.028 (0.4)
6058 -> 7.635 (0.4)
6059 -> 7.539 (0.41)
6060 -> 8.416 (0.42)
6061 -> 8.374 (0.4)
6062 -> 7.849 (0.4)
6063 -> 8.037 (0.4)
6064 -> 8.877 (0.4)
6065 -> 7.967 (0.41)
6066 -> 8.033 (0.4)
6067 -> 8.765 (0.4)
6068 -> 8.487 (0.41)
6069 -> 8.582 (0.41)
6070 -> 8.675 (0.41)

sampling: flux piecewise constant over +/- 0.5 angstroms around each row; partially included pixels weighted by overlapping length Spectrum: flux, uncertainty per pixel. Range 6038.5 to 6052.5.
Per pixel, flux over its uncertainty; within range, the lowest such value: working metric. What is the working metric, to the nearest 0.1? 19.4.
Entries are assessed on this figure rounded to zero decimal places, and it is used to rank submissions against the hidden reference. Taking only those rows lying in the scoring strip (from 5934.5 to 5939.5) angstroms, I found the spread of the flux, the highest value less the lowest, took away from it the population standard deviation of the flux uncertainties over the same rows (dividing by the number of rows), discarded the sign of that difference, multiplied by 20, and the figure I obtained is 23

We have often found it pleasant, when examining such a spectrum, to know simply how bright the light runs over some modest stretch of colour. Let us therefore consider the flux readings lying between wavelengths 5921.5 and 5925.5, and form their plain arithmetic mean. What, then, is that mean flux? 8.68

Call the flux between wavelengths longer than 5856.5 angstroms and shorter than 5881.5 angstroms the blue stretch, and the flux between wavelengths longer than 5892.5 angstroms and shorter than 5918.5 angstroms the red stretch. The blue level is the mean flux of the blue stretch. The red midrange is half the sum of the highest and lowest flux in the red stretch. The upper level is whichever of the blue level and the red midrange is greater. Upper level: 8.94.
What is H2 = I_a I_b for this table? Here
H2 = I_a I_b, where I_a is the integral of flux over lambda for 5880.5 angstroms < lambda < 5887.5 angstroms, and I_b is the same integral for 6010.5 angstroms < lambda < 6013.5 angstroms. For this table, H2 1527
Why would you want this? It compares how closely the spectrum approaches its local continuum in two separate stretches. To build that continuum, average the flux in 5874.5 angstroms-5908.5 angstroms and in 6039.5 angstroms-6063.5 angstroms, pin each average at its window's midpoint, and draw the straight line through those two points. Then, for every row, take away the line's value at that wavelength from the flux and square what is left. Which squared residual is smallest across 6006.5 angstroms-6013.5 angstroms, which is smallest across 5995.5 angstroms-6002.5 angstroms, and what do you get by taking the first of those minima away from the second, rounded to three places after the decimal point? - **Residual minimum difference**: -0.014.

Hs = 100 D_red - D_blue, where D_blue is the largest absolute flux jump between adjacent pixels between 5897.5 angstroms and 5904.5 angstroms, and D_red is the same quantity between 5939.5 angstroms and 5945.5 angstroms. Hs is 73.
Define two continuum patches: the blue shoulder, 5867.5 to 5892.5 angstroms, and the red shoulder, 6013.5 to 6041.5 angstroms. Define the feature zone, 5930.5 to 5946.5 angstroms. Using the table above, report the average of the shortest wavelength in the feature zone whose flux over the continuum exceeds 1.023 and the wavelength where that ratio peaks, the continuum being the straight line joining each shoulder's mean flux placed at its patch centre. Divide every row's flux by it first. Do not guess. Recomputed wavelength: 5932.5 angstroms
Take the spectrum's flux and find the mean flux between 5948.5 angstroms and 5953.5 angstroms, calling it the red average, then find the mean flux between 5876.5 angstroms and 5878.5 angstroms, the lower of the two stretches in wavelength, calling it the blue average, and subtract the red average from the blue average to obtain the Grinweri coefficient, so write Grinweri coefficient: -0.07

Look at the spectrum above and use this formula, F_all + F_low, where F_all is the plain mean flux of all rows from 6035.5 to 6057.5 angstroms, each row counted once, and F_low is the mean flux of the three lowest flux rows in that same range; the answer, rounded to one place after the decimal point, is 16.1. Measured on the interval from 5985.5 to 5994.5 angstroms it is 17.1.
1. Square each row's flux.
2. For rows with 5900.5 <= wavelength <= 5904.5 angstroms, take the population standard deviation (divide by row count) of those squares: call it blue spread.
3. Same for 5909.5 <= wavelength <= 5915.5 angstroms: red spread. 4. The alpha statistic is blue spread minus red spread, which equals 0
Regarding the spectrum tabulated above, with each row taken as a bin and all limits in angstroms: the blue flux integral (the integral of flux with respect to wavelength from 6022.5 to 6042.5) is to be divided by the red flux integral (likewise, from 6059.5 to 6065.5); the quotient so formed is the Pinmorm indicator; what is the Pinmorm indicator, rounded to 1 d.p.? 3.3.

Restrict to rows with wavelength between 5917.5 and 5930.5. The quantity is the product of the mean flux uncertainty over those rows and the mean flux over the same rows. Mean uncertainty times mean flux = 3.97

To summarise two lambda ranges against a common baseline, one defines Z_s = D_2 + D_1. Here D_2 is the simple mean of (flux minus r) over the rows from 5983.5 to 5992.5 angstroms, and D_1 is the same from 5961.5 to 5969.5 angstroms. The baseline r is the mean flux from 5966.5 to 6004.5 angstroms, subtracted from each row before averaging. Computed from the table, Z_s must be 0.2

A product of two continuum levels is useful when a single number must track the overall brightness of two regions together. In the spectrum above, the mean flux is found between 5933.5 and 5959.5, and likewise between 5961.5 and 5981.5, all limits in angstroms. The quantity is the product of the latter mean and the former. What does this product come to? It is 75.9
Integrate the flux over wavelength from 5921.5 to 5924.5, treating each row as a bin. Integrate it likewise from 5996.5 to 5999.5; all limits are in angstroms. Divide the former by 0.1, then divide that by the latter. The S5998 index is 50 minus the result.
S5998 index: 39.2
